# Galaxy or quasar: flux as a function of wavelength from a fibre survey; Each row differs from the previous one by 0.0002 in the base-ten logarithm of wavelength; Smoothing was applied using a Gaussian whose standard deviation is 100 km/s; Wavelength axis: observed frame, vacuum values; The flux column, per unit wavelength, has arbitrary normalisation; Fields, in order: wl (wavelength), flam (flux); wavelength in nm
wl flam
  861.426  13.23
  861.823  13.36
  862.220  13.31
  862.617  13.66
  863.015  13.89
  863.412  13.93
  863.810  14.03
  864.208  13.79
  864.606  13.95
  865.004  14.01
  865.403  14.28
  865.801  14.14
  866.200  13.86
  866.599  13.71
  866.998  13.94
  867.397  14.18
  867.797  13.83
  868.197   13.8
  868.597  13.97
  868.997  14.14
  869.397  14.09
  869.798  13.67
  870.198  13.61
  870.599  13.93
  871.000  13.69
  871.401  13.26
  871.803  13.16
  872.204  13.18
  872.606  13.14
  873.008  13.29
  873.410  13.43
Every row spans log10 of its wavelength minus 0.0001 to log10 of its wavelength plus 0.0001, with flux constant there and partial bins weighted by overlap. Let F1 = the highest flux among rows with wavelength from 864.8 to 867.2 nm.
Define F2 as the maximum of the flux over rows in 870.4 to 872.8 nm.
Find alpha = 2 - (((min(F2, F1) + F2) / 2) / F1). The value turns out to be 1.02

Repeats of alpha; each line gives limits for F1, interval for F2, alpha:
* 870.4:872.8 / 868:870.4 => 0.99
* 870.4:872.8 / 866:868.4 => 0.99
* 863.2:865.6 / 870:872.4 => 1.02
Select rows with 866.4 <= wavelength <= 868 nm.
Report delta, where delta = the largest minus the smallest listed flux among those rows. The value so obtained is 0.47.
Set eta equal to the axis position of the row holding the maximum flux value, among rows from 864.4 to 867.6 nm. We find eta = 865.403 nm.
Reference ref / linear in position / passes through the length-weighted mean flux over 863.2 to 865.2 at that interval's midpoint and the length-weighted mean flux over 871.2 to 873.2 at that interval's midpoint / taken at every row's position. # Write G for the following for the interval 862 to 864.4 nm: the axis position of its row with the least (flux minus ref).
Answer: 862.220 nm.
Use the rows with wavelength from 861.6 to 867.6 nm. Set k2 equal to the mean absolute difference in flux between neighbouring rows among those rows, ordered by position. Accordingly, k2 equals 0.18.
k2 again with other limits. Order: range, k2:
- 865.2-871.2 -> 0.20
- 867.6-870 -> 0.17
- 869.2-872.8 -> 0.20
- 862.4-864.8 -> 0.15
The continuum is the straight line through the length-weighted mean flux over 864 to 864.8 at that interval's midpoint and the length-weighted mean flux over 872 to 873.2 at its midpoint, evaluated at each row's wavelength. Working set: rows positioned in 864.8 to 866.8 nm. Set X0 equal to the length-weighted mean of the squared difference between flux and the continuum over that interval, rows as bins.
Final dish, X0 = 0.09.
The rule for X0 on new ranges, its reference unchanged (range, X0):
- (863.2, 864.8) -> 0.01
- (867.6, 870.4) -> 0.17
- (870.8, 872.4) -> 0.04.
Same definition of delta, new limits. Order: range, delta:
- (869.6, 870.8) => 0.32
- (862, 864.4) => 0.72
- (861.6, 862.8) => 0.35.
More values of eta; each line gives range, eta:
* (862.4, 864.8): 863.810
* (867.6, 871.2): 868.997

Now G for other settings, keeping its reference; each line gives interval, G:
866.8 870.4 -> 867.797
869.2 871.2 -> 870.198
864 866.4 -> 864.208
